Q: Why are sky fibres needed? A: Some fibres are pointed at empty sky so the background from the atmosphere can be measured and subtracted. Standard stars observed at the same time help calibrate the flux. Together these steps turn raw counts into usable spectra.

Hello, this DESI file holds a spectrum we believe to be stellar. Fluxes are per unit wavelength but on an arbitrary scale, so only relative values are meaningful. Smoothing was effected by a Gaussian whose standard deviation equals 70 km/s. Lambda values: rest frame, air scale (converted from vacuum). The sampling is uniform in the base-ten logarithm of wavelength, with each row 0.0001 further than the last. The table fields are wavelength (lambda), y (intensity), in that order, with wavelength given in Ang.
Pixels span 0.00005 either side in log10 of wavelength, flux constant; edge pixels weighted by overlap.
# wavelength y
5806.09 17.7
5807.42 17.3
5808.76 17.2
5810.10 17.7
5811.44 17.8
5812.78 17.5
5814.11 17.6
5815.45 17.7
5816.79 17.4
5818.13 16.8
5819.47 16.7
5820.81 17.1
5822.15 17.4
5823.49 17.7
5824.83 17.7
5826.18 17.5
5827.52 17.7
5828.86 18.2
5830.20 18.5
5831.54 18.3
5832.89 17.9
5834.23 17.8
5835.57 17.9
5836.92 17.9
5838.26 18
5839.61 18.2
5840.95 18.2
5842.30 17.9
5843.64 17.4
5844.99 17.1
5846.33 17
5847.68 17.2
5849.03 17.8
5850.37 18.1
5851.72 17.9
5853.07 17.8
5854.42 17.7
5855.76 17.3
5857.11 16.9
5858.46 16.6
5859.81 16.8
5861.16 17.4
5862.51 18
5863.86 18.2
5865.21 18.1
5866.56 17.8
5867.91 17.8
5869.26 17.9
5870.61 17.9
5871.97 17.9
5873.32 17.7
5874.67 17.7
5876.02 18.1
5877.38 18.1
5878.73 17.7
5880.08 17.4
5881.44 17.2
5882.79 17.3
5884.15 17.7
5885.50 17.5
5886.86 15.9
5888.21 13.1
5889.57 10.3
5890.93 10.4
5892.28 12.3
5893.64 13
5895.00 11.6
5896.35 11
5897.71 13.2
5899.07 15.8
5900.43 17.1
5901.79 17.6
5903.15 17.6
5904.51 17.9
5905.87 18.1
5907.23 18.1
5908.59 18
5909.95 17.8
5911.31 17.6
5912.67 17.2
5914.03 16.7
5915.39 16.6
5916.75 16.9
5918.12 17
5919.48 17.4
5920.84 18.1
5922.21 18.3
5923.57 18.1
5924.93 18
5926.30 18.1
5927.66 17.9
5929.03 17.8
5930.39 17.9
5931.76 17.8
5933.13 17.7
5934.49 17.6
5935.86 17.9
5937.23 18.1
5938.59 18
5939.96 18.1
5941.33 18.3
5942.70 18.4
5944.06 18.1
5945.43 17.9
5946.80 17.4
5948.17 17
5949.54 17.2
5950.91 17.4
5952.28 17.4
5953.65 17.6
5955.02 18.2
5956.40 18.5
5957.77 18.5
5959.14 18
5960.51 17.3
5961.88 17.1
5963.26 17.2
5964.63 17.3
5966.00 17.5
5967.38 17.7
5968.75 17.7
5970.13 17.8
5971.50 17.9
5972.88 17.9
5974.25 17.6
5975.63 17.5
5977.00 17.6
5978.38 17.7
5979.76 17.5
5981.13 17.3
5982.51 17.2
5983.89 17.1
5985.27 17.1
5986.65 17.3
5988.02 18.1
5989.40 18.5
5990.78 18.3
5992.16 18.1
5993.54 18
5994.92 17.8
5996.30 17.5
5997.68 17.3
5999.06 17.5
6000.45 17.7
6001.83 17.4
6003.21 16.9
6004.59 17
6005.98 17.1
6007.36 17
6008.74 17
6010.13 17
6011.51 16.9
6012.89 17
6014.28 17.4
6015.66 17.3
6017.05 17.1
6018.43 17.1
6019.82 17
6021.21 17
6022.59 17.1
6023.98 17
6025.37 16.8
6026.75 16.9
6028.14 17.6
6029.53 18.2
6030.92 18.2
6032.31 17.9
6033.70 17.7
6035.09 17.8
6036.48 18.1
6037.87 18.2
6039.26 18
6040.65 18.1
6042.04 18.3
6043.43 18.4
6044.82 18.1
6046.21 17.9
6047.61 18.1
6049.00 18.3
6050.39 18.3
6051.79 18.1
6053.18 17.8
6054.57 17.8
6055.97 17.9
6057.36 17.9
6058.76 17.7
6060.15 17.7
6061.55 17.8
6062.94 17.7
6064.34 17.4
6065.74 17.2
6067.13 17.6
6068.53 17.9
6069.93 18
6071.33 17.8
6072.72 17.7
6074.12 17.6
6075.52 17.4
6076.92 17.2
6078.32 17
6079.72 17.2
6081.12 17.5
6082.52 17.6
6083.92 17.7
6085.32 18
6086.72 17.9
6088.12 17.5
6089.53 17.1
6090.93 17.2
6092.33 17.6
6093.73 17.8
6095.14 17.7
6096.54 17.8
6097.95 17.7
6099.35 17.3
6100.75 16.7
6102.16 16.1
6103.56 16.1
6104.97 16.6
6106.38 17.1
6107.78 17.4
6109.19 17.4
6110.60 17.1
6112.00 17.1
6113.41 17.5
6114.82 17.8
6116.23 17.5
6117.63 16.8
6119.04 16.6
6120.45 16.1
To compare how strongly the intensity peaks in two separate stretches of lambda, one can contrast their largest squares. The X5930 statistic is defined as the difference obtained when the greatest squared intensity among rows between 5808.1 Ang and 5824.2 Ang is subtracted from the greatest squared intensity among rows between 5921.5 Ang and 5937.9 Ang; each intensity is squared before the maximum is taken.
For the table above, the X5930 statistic 18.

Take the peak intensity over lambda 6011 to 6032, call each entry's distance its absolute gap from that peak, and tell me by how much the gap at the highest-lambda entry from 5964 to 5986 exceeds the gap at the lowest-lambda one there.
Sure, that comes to 0.20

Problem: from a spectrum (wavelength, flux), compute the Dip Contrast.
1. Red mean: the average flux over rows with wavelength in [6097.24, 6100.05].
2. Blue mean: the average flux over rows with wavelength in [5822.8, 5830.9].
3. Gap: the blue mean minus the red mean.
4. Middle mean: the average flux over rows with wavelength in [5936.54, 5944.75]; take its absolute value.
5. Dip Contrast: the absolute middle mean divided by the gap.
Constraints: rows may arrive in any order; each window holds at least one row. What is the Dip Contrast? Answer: 47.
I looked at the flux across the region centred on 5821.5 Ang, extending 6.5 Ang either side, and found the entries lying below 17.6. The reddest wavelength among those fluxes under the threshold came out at 5826.18 Ang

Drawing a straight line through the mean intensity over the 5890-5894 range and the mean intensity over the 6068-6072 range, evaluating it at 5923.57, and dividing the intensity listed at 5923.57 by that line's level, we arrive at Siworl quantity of 1.4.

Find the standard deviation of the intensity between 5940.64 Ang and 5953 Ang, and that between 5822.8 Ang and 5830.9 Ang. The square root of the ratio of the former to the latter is 1.2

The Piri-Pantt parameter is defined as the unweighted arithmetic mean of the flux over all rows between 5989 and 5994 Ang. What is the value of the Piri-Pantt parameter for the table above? 18.2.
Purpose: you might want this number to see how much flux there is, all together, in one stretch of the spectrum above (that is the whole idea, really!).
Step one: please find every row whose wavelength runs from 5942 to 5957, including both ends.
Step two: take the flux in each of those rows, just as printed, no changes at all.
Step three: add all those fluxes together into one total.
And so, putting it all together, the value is 195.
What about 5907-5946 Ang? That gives 515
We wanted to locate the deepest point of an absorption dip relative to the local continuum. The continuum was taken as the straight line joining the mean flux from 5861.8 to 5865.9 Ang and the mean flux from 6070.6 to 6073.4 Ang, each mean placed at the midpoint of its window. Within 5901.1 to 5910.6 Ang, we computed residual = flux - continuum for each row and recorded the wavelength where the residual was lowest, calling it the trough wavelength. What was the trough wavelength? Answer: 5901.79 Ang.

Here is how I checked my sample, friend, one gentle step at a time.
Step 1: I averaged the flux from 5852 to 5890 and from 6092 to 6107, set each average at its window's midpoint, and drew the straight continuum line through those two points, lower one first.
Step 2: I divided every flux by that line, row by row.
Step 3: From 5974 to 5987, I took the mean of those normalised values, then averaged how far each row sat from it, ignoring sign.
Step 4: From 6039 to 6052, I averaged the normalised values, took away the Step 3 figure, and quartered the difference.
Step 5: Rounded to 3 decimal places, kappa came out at 0.262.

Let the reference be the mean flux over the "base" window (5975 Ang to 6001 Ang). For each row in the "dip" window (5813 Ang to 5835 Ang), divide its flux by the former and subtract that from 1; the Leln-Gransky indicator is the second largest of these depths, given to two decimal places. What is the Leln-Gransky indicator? 0.05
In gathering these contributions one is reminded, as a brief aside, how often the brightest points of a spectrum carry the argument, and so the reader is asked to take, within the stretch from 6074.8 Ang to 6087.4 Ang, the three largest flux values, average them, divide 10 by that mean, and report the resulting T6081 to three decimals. 0.560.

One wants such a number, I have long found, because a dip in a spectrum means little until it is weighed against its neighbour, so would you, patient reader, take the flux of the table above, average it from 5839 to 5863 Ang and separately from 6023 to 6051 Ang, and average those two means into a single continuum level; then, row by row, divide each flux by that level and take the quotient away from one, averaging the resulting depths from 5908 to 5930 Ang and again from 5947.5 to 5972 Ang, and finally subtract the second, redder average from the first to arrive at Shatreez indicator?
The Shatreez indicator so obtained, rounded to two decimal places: 0.00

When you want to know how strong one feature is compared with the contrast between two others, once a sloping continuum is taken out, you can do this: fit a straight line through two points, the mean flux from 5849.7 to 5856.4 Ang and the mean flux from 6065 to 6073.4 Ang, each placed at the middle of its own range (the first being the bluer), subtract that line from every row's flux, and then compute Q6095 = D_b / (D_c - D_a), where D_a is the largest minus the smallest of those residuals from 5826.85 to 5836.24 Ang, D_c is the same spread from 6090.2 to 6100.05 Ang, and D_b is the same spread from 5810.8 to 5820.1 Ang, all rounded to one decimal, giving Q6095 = -5.5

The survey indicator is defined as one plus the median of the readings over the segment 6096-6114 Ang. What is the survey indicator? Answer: 18.1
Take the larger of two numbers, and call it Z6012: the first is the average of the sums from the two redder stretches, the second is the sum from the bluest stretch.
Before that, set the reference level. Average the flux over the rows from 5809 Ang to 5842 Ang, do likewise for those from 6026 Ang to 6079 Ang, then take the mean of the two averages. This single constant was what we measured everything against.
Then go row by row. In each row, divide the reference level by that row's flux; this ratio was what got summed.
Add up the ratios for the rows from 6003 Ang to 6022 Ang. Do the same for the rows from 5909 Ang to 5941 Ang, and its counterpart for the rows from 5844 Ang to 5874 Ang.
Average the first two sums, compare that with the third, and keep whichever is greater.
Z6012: 22.2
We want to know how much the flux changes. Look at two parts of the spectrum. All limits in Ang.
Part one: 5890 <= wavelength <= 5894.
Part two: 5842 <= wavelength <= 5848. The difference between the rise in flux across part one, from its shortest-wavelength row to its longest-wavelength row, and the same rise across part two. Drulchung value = 3.3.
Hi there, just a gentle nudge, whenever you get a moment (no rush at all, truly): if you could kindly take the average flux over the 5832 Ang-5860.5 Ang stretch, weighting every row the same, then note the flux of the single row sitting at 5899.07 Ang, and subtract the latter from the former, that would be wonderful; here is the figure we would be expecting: 1.8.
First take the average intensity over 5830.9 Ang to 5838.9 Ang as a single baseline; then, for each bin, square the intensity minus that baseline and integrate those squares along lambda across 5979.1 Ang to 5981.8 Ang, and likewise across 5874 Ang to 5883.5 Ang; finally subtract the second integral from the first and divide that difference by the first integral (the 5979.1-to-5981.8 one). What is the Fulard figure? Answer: -1.3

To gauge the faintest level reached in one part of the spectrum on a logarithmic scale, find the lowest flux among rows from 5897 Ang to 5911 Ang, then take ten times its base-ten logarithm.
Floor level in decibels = 11.2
